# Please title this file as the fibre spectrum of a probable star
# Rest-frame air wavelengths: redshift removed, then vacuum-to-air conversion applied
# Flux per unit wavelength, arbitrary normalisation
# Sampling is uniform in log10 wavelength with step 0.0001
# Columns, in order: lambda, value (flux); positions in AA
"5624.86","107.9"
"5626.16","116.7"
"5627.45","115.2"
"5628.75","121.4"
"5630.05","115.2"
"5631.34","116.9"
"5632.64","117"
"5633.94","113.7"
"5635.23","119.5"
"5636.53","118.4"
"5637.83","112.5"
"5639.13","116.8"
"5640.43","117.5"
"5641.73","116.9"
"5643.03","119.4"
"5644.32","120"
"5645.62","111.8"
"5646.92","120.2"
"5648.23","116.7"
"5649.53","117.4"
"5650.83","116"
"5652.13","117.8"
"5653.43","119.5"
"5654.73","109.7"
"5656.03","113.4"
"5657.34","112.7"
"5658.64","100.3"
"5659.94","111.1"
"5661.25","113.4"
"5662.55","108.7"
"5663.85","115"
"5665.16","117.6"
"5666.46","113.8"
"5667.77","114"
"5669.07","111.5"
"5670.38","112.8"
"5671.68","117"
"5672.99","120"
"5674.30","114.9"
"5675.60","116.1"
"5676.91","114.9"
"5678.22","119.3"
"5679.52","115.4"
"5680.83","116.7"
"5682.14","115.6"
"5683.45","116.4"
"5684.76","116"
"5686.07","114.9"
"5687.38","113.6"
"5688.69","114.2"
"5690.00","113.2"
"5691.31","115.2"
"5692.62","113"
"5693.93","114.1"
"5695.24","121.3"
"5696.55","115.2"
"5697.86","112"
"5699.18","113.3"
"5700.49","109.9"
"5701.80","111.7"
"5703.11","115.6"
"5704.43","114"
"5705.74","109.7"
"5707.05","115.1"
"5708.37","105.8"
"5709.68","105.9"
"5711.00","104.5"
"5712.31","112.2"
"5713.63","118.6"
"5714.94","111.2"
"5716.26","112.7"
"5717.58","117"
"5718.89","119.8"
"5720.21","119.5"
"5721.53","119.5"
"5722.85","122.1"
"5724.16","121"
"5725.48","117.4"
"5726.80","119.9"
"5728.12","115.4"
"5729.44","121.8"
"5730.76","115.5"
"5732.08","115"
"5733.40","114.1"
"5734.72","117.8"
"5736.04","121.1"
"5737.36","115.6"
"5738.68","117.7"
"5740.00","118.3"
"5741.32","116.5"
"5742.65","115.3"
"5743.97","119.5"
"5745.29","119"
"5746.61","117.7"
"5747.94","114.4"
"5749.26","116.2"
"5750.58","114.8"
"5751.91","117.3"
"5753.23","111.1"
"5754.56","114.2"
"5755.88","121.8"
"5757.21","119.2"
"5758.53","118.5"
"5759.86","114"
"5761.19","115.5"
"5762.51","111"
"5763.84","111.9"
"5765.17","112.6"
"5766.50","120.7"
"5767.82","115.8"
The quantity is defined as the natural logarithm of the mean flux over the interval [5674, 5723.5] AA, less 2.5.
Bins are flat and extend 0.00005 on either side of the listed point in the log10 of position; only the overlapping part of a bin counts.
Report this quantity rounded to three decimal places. 2.240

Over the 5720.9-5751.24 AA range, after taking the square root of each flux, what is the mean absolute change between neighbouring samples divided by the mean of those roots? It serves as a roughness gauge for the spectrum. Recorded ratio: 0.0114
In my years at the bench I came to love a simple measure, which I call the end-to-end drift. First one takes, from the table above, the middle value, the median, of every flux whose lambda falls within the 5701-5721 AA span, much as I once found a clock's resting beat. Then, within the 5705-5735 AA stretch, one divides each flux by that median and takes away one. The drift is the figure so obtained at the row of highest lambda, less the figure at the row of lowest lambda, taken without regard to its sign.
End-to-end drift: 0.072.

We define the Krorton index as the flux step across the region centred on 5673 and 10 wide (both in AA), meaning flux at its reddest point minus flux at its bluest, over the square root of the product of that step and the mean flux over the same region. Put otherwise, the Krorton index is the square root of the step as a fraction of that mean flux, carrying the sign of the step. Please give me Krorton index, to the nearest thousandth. 0.172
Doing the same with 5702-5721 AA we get 0.186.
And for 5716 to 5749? 0.120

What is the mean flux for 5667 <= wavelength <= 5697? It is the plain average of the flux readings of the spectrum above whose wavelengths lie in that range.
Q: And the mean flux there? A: 115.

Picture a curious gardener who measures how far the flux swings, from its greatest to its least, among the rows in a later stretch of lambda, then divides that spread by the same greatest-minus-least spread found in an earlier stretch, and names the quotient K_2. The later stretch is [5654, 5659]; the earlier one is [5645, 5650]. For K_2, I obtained 1.6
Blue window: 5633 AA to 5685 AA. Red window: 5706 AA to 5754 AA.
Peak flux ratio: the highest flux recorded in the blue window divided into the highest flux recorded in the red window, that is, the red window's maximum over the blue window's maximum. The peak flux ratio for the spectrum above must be 1.02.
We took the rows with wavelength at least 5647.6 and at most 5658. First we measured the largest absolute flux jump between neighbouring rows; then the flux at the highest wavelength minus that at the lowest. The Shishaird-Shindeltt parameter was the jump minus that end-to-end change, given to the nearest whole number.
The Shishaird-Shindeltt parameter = 14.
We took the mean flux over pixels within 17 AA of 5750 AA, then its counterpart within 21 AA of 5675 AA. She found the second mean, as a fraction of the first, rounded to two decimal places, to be 0.98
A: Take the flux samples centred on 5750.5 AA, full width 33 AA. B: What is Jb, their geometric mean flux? 116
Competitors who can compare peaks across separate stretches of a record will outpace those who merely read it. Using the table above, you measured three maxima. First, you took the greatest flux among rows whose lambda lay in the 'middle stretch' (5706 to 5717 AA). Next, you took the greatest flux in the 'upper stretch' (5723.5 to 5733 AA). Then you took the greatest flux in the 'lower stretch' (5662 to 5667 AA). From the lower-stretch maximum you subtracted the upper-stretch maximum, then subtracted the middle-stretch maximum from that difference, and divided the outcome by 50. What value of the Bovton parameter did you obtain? -2.46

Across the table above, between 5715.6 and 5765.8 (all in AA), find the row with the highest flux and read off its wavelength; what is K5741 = 5722.85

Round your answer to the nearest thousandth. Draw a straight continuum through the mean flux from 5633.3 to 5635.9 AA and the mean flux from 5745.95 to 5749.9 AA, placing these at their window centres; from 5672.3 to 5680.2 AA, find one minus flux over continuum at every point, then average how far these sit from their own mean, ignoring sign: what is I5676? 0.016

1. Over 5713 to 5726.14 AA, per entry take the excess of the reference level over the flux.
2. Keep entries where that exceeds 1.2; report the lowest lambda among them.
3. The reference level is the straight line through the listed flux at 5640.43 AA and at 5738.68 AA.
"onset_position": 5714.94 AA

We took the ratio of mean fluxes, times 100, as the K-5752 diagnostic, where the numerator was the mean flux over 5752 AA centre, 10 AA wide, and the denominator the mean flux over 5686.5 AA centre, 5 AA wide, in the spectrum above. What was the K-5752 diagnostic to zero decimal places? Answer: 101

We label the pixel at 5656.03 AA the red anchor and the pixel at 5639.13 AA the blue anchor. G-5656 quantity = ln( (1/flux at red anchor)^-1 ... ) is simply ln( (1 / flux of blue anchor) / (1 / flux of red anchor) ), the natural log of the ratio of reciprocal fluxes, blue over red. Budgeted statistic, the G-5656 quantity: -0.030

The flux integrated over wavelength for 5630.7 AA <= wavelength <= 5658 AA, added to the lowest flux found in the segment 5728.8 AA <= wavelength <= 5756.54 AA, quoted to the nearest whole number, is 3287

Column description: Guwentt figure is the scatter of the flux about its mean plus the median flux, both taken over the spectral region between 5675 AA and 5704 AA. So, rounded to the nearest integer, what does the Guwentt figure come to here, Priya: 117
